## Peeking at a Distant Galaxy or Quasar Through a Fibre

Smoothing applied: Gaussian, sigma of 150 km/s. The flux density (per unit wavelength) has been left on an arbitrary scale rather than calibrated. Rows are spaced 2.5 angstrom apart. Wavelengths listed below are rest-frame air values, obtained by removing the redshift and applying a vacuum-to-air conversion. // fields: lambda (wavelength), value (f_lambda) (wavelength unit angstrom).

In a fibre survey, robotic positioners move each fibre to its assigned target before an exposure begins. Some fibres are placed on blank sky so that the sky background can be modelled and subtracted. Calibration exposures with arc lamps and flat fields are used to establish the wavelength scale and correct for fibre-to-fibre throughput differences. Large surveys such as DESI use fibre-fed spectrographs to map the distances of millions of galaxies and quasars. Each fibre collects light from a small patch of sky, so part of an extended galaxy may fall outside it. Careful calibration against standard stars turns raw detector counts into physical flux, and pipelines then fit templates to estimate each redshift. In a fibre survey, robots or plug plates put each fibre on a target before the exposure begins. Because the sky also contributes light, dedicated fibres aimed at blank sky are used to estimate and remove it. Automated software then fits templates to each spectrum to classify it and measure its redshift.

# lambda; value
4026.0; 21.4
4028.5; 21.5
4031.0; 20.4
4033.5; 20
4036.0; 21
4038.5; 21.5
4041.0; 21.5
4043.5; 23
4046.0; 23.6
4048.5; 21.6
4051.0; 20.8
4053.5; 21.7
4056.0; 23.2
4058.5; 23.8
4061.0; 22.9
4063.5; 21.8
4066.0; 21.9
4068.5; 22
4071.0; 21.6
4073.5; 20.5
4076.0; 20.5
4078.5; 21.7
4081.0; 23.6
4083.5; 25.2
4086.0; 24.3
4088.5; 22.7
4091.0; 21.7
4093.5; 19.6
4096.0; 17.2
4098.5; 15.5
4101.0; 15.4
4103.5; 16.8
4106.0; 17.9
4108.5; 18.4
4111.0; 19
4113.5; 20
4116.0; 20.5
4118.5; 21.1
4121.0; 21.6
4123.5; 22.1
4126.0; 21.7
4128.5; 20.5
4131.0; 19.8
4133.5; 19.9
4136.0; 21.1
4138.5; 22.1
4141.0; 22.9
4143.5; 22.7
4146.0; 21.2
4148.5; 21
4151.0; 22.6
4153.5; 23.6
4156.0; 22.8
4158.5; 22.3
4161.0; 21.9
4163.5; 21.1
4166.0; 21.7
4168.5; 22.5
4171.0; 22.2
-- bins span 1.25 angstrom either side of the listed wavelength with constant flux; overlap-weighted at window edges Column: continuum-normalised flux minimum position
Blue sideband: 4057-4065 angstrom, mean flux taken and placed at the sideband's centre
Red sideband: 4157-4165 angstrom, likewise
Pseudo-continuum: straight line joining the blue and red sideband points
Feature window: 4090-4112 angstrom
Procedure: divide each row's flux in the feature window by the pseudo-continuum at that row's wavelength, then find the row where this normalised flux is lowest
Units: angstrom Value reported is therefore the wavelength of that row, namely 4101.0 angstrom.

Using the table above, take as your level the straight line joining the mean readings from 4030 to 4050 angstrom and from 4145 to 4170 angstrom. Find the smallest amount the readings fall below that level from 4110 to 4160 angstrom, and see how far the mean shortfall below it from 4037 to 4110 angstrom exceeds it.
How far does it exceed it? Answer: 2.2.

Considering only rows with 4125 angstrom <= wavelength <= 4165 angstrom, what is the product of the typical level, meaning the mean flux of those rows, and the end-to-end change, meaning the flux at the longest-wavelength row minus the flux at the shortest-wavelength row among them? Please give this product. -13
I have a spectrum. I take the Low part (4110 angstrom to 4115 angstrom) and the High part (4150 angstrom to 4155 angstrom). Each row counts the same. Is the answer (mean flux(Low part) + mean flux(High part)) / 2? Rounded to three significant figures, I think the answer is 21.3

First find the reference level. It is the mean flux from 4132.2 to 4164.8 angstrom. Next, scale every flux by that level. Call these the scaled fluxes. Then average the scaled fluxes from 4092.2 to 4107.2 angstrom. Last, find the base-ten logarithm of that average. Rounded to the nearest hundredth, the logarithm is -0.11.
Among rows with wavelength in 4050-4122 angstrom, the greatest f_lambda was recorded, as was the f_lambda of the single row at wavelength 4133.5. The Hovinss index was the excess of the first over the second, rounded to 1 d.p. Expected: 5.3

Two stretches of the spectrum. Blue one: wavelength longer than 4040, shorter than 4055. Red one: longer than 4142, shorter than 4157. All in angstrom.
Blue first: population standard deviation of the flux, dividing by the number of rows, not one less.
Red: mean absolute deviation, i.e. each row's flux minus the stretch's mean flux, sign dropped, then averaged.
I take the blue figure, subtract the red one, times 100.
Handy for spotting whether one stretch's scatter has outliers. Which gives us 15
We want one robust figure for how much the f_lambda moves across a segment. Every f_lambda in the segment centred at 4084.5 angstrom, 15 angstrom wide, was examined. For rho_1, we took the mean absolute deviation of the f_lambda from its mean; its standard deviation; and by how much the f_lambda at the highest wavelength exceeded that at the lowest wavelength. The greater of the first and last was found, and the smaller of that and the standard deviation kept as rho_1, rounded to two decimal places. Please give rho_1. 1.17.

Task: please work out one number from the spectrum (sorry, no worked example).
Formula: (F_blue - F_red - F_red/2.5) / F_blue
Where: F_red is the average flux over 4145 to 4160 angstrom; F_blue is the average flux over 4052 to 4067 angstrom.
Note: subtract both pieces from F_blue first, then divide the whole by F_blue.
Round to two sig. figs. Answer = -0.38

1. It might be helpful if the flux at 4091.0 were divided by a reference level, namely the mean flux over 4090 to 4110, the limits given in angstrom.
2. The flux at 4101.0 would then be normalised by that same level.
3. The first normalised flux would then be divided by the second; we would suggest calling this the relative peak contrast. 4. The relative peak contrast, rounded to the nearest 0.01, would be 1.41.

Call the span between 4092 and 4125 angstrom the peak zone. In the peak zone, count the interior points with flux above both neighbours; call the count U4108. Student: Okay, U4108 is 0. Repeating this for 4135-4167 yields 2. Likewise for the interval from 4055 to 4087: 3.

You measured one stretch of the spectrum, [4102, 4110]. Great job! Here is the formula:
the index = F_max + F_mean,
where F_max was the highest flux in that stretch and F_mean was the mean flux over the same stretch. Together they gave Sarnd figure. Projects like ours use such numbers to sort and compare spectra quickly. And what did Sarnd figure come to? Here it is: 36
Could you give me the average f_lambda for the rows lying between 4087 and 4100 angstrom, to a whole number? 19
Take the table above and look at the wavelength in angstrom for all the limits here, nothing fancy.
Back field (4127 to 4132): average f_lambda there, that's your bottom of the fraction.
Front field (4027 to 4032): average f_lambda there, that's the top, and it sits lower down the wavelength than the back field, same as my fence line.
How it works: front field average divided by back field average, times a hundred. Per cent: 104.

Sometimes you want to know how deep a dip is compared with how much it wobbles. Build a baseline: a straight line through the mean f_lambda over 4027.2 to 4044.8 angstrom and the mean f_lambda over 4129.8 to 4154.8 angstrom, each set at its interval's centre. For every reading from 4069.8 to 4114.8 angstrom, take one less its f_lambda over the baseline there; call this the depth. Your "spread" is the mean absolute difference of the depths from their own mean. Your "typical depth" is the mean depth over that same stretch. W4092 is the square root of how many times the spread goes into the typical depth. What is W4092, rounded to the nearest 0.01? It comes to 0.77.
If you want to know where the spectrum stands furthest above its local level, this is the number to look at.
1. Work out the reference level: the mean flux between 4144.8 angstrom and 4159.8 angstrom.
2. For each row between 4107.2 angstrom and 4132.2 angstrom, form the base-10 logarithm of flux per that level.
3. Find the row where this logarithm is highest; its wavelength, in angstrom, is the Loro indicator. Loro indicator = 4123.5 angstrom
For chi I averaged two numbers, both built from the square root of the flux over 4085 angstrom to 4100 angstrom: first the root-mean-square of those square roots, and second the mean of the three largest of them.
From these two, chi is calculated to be 4.64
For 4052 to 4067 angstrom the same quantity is 4.79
